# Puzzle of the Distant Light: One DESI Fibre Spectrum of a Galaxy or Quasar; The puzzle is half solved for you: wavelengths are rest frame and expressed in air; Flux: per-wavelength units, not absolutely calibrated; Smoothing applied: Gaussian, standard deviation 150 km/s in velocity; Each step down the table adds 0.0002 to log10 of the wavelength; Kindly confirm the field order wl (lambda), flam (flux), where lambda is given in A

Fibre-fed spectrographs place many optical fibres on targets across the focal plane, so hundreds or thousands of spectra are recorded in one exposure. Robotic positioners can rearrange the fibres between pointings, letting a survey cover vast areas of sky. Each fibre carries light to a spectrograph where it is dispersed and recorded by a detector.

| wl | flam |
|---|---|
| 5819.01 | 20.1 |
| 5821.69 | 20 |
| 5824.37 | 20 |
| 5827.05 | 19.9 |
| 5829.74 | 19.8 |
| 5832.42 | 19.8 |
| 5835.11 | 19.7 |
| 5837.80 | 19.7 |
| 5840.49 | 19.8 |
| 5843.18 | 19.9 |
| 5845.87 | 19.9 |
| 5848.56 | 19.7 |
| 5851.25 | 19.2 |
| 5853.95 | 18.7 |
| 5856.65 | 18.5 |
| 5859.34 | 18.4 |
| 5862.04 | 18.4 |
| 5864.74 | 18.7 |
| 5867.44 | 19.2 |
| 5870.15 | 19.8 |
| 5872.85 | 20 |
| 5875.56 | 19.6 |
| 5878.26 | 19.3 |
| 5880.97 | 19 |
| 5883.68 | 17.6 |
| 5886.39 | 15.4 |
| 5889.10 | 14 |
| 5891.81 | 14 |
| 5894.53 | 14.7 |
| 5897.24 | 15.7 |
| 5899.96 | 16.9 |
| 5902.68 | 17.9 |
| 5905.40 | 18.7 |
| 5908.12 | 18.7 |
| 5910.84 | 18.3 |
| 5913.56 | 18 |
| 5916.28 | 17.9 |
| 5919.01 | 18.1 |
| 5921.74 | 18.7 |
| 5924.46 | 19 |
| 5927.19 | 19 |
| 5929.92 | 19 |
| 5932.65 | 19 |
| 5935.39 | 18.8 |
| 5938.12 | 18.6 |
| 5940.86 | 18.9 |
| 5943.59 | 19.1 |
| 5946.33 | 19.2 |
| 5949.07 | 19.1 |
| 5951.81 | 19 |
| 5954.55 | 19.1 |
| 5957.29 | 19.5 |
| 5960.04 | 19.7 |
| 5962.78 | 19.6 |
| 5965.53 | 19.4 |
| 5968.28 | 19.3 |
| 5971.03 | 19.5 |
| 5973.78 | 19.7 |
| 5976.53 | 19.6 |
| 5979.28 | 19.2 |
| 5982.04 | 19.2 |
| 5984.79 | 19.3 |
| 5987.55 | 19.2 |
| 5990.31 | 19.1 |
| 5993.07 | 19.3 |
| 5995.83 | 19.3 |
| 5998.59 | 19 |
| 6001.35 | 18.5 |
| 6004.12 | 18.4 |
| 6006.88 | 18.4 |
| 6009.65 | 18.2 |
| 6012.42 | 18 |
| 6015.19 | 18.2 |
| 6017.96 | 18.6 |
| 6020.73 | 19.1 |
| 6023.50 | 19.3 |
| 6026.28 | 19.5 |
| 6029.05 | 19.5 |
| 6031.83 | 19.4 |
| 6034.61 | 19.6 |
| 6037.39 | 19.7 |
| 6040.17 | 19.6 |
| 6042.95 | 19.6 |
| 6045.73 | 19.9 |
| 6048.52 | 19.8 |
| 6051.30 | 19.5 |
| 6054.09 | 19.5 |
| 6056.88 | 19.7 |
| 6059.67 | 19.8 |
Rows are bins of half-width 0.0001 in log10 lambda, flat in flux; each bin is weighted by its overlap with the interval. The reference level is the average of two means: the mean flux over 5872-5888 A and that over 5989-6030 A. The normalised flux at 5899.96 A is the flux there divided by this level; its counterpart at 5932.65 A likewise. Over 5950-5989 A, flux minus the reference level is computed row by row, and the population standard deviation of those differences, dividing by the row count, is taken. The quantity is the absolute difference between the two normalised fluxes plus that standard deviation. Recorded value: 0.33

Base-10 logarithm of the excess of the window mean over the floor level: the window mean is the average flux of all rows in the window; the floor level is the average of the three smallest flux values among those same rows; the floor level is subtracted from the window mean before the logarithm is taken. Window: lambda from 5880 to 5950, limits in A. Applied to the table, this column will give 0.55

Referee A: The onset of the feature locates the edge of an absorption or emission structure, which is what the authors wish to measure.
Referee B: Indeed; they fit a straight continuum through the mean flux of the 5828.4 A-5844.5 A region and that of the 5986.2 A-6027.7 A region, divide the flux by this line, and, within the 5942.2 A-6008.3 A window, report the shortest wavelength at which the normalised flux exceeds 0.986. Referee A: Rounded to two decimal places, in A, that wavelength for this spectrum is 5943.59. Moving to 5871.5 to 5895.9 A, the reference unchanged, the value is 5872.85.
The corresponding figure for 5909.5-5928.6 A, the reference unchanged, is 5927.19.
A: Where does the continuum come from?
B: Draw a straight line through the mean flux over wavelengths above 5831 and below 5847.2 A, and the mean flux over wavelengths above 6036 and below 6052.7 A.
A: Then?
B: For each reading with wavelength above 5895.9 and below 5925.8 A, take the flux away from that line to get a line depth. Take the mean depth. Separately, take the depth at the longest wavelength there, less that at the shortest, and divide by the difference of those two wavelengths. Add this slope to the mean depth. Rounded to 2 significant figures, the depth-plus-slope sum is 1.6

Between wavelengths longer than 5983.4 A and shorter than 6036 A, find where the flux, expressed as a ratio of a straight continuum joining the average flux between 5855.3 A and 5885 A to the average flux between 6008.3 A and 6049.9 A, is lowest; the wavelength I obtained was 6012.42 A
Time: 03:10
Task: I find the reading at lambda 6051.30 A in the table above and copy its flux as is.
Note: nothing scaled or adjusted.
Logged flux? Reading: 19.5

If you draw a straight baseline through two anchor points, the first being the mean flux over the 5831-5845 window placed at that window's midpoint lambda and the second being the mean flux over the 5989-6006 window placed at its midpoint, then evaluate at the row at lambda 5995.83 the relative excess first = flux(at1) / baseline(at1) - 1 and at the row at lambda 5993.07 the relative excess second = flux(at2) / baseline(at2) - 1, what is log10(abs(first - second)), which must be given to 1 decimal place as -3.1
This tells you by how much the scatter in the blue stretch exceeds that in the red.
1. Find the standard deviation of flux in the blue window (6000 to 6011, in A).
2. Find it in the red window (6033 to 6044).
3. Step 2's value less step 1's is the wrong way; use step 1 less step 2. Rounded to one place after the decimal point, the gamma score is 0.1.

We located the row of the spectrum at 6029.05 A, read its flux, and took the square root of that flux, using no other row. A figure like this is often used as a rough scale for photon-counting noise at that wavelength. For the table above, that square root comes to 4.42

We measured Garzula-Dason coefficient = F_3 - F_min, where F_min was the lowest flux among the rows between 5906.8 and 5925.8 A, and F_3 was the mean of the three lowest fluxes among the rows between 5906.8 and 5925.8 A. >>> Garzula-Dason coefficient 0.10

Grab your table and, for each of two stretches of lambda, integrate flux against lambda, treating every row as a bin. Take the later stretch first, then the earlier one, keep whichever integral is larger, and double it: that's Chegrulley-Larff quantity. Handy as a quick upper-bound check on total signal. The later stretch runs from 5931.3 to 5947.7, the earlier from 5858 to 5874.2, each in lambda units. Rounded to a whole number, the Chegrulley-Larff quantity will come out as 621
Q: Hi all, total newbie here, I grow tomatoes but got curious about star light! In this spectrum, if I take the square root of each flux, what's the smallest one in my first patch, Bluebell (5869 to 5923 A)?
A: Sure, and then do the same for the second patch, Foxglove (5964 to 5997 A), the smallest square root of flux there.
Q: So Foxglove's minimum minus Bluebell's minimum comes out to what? 0.6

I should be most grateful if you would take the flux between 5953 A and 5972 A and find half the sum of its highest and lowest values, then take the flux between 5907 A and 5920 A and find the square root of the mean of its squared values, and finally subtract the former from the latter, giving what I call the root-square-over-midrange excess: -1.2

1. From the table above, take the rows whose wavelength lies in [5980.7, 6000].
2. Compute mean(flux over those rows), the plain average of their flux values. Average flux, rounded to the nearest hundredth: 19.20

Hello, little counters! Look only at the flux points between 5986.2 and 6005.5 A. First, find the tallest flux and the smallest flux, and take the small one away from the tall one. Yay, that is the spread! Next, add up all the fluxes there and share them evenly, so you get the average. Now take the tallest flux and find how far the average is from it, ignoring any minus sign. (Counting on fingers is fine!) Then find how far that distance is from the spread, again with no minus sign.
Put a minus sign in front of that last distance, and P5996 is -0.57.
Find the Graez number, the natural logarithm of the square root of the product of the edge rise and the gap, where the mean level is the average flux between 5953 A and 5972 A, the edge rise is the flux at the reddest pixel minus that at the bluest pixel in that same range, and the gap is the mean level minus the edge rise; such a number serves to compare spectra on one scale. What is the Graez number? 1.0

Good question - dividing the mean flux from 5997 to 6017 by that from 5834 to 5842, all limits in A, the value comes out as 0.93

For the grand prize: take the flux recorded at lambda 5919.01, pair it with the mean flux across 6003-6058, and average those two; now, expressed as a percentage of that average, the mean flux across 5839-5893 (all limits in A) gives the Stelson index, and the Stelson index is 99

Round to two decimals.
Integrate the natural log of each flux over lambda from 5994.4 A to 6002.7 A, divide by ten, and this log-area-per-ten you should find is 2.44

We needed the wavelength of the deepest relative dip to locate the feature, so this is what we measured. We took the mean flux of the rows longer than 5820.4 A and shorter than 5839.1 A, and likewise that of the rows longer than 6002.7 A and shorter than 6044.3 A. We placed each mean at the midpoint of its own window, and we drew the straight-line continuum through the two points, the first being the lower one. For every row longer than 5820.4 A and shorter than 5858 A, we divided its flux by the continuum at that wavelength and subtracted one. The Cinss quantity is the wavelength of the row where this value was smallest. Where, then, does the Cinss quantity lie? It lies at 5856.65 A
